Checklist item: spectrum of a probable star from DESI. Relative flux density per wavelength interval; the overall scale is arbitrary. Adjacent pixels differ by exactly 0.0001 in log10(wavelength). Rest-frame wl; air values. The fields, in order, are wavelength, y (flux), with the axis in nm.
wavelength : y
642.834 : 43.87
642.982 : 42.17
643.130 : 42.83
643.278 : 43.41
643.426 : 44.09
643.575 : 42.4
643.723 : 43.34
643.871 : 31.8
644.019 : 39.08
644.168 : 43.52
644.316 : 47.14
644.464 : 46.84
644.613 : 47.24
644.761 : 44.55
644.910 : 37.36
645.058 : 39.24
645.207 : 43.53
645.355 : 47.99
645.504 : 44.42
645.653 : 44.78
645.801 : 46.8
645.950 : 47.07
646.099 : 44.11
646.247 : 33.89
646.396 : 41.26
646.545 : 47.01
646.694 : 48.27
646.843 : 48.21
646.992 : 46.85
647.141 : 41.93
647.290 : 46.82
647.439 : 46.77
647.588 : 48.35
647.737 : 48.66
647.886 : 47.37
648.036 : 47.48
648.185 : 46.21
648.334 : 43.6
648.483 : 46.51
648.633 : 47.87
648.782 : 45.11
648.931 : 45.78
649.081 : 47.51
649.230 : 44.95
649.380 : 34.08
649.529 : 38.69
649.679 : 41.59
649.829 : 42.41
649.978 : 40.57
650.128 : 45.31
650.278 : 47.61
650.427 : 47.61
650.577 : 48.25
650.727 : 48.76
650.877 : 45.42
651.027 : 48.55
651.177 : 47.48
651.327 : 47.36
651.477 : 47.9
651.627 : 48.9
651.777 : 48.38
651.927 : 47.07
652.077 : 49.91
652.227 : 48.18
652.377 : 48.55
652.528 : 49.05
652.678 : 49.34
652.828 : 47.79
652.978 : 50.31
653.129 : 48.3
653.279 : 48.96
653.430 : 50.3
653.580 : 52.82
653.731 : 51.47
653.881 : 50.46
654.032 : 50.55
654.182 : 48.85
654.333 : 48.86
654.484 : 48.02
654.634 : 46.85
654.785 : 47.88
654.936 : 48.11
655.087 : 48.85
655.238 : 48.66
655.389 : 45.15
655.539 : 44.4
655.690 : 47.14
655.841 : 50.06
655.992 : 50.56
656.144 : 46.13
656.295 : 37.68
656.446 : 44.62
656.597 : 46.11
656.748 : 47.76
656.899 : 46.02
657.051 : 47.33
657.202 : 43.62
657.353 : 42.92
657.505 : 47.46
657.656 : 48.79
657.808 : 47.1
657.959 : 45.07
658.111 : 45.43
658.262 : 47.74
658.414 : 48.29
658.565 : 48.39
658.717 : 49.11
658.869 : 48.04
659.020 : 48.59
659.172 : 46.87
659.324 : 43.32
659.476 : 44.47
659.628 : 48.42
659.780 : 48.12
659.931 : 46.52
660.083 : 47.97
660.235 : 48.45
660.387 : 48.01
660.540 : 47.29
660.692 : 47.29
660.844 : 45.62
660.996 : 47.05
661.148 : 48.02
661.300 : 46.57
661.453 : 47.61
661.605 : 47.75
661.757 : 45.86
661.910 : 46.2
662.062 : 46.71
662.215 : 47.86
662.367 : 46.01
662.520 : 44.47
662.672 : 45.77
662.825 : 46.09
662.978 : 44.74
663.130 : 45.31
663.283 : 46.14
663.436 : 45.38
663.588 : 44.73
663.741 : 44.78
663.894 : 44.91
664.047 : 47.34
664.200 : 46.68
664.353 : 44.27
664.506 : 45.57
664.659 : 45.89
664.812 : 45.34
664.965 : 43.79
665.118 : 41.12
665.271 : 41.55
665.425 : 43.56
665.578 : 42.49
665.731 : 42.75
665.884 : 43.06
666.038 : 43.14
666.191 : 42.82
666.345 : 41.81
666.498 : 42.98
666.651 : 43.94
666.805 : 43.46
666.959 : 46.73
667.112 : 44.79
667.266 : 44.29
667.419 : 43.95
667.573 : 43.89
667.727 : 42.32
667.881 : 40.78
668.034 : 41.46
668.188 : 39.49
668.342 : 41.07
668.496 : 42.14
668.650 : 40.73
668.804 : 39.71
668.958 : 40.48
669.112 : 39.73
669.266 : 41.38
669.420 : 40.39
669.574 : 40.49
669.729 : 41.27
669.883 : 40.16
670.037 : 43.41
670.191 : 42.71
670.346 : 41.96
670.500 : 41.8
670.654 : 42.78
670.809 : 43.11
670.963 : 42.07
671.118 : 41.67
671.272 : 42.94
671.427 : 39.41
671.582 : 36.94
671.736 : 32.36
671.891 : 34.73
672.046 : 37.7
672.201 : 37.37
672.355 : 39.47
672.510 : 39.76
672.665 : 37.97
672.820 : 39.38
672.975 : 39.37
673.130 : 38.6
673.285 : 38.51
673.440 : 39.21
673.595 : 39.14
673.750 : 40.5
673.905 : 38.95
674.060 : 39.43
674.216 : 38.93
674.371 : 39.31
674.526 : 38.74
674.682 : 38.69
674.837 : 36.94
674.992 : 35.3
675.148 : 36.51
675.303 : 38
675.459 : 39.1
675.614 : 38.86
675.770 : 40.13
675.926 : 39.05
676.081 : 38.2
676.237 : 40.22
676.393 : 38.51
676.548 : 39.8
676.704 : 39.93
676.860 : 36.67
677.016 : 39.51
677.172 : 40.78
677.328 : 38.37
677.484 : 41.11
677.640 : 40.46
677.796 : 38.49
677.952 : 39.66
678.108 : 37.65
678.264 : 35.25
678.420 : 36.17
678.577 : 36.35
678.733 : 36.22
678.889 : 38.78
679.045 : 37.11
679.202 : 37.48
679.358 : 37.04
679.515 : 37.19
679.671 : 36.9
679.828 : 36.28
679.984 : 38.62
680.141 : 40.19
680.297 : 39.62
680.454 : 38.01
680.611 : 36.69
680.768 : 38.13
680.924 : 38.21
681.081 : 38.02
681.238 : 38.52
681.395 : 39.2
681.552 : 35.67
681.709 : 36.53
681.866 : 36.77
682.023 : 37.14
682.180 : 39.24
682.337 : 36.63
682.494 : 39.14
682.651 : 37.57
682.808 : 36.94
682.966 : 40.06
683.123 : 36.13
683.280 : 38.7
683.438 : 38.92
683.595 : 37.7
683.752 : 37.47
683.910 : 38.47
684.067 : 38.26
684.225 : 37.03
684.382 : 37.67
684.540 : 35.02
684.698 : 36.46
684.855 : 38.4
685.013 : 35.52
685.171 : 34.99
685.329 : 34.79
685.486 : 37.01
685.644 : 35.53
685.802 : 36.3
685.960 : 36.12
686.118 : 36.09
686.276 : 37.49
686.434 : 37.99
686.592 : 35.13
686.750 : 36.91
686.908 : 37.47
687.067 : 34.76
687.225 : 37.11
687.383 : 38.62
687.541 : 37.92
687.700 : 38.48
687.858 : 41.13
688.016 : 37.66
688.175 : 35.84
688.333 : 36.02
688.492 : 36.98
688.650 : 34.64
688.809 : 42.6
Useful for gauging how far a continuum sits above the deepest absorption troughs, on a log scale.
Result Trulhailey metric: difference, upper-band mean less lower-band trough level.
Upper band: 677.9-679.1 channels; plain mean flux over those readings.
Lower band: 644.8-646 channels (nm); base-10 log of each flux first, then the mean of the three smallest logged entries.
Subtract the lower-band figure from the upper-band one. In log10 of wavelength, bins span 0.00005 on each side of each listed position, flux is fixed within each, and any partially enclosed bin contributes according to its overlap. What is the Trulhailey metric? 35.5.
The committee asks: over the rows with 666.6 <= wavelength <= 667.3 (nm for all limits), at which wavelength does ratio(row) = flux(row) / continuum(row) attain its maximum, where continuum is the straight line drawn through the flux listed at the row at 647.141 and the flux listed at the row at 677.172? 666.959 nm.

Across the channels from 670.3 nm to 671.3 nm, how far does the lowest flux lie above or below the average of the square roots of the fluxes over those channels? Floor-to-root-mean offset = 35.2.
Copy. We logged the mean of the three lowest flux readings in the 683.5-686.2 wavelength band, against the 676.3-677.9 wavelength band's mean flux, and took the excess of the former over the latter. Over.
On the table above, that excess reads -4.4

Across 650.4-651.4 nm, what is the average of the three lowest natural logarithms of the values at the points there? 3.84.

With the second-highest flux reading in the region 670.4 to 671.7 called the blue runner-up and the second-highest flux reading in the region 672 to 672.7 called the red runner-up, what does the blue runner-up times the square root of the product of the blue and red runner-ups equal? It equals 1768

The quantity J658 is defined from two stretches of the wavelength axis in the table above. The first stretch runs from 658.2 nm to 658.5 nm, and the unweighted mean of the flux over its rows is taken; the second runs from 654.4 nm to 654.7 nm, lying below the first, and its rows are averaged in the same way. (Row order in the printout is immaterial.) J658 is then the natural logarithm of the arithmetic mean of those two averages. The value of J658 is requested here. 3.87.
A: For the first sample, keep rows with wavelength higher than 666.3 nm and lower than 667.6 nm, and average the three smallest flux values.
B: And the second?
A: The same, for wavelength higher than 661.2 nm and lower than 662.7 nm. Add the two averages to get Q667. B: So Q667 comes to 88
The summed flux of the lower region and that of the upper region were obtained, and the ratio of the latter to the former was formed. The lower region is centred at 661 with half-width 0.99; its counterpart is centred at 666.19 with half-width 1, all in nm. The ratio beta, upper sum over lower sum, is 0.92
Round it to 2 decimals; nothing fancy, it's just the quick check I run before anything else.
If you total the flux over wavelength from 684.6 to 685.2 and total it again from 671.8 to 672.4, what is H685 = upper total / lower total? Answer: 0.97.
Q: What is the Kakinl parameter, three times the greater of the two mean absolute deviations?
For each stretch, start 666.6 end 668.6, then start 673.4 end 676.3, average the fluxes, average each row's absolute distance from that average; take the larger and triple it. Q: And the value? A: 4.8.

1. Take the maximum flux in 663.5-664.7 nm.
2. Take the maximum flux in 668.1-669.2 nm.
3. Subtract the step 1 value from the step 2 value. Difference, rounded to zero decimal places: -5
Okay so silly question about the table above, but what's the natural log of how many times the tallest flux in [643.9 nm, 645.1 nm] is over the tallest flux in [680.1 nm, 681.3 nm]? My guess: 0.16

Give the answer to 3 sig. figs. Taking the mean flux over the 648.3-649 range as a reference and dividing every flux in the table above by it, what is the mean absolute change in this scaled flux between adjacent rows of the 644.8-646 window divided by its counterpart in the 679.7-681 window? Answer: 1.89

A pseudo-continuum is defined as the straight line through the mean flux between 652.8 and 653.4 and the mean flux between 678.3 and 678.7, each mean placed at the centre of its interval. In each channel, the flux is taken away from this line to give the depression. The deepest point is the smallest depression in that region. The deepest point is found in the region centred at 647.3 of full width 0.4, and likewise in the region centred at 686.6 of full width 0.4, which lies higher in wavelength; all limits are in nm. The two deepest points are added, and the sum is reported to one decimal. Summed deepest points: -0.8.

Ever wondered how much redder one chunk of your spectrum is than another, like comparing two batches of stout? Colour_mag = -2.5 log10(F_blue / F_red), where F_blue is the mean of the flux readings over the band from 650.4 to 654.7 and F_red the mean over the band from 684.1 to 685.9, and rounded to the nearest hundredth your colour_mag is -0.32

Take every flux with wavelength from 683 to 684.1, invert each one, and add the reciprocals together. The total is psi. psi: 0.185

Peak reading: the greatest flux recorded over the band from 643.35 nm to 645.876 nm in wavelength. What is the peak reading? 47.99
